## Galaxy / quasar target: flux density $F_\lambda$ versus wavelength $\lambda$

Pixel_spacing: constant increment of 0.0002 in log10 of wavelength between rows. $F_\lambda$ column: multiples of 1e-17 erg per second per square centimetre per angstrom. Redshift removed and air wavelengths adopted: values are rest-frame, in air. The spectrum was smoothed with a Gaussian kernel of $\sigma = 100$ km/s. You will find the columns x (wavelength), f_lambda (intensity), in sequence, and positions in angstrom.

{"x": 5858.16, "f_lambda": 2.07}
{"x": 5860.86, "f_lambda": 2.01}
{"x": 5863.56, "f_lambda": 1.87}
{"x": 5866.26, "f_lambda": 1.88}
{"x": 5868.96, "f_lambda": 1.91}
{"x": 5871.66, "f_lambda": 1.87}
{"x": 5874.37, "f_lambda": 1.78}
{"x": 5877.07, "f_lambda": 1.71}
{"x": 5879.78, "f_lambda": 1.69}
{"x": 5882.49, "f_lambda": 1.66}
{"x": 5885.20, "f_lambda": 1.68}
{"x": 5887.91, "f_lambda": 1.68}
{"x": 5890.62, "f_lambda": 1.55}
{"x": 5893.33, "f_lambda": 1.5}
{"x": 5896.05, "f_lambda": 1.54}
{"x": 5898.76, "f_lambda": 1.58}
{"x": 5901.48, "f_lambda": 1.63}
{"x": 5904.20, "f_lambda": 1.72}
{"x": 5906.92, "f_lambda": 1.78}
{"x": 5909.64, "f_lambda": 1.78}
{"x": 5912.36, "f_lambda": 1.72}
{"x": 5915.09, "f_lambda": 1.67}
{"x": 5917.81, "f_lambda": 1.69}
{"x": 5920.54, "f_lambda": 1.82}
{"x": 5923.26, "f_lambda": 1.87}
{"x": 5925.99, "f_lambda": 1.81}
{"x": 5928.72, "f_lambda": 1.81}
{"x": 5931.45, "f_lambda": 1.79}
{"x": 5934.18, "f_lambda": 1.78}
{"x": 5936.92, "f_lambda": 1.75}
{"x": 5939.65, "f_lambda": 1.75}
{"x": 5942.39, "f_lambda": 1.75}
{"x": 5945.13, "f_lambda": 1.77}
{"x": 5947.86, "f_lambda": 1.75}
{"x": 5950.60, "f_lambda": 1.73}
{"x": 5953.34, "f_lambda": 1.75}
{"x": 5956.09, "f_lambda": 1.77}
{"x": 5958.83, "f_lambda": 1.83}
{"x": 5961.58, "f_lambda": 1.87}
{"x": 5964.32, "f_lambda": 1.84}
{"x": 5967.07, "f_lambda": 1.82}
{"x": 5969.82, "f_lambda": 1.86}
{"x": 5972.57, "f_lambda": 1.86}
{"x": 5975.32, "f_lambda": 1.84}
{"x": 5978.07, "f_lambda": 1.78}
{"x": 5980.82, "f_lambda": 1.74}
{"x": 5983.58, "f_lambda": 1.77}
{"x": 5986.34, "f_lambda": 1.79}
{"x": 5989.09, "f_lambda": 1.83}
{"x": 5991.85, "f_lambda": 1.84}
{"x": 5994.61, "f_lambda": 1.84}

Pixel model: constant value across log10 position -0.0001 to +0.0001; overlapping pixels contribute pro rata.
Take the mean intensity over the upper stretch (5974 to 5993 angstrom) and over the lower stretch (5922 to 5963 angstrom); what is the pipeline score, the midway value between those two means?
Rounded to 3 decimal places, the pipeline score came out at 1.792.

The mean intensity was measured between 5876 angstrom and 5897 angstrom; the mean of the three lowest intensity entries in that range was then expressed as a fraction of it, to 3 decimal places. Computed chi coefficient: 0.941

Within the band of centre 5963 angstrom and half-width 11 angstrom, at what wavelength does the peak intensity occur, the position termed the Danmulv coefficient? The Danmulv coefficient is 5961.58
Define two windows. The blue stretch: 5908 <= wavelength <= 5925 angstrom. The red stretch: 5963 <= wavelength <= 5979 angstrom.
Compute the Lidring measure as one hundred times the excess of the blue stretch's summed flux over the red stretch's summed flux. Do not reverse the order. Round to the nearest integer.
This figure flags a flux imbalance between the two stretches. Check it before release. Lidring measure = -45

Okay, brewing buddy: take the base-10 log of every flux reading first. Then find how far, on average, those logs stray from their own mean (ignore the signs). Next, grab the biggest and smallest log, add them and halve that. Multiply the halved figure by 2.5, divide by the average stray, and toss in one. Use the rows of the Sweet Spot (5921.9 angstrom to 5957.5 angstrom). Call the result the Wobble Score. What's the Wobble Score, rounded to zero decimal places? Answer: 94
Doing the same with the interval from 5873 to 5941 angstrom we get 30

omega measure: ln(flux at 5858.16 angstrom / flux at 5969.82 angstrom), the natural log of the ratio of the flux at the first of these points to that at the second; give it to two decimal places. 0.11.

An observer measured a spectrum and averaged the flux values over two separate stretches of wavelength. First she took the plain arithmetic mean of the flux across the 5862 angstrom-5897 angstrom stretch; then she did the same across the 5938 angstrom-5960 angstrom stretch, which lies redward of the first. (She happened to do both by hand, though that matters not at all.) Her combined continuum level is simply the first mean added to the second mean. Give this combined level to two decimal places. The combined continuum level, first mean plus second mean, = 3.48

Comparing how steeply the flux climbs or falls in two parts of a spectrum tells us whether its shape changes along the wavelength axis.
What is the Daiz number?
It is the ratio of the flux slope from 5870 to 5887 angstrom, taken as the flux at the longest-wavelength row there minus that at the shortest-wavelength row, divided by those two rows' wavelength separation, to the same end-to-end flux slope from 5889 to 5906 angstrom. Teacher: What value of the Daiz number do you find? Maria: -1.1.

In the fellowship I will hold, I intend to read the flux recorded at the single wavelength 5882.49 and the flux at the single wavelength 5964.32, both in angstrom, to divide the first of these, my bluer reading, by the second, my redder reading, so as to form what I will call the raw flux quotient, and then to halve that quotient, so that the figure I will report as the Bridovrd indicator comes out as 0.45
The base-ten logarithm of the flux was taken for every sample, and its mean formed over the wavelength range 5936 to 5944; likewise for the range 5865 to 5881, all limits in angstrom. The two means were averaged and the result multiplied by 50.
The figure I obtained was 12.5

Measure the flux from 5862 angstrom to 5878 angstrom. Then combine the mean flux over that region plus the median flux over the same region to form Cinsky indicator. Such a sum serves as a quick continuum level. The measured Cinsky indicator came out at 3.71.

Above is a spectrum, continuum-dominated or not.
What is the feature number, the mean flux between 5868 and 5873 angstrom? 1.89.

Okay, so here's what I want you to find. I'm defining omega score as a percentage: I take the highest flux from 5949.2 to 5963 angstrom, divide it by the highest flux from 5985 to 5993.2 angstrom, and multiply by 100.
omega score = 102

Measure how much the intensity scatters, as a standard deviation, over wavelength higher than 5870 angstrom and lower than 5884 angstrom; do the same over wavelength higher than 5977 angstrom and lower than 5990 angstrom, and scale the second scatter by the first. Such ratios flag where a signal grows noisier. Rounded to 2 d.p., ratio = 0.39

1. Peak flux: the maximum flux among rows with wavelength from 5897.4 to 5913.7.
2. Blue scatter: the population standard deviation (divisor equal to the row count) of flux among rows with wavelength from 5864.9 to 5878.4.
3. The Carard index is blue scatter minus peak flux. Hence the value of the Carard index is -1.71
